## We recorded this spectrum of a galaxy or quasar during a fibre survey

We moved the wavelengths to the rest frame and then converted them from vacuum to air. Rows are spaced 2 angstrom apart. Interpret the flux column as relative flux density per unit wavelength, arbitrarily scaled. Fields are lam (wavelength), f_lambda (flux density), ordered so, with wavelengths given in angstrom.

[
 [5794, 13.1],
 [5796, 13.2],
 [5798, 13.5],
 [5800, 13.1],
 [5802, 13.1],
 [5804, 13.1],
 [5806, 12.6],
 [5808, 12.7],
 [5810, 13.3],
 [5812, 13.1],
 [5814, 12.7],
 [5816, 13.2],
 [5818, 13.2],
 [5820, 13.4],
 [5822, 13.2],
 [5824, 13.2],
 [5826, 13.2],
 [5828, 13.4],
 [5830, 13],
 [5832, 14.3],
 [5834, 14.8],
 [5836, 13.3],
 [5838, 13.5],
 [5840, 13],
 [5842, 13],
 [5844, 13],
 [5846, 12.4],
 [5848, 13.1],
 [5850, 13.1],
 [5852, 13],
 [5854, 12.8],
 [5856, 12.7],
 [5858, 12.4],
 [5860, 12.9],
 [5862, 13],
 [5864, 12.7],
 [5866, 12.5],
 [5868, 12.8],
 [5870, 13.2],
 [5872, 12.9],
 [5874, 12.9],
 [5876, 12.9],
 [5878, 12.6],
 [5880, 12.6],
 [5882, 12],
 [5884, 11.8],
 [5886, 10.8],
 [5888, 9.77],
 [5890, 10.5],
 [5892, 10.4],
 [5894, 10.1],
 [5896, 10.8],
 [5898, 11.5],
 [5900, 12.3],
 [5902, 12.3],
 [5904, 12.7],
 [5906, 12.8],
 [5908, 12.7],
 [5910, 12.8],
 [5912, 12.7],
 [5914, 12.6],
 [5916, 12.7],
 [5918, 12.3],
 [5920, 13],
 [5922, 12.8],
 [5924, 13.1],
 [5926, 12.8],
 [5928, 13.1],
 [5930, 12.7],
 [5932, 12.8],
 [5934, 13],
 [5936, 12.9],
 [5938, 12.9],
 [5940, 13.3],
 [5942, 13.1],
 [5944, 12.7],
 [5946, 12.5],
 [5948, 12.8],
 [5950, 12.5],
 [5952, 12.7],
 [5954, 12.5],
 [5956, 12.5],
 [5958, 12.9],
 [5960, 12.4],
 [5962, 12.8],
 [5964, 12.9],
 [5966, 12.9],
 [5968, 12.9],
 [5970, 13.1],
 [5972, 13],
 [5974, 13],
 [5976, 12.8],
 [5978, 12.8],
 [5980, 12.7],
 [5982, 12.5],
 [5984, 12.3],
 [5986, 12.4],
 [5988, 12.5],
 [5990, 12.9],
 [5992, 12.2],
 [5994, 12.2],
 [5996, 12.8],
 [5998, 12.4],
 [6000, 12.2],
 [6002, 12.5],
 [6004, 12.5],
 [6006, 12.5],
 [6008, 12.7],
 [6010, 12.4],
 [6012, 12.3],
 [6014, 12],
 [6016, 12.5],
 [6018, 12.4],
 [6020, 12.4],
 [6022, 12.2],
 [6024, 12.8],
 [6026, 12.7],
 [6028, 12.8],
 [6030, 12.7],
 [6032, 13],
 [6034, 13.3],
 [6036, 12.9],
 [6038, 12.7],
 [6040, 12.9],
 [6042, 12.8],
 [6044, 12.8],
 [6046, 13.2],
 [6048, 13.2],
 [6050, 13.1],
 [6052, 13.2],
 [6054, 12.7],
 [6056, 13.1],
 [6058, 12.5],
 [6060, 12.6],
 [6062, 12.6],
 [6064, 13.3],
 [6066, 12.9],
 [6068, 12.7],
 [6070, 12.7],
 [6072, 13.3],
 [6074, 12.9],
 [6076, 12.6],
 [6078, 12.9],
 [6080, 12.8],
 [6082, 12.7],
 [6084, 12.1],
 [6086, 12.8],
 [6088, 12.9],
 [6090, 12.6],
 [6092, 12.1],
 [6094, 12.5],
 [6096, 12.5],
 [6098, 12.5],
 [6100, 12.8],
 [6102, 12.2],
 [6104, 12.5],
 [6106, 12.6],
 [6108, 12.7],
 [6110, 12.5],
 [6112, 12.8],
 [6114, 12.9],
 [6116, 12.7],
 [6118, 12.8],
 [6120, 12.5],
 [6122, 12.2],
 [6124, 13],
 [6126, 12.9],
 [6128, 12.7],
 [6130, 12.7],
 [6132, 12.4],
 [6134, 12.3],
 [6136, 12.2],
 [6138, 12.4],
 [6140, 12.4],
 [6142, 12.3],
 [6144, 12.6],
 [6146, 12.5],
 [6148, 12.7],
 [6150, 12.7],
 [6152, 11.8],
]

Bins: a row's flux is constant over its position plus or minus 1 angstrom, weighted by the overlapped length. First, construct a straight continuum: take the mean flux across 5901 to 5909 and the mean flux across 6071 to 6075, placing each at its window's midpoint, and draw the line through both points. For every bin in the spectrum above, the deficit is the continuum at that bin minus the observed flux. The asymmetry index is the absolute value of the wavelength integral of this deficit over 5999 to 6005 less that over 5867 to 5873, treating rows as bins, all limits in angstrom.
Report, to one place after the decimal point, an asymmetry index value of 5.6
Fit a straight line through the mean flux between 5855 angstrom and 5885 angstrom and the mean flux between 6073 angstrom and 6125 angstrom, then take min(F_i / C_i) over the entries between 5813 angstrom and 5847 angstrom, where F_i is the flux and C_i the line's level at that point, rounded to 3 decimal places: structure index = 0.979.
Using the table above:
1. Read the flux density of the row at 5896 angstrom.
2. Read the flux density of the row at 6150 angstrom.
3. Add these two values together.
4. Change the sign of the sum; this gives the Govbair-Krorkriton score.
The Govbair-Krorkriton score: -23.5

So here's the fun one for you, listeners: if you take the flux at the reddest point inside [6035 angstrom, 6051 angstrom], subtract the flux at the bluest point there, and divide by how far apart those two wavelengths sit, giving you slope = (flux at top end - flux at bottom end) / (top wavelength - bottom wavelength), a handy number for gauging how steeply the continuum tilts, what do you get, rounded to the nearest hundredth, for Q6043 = 0.01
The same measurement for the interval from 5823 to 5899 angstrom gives -0.02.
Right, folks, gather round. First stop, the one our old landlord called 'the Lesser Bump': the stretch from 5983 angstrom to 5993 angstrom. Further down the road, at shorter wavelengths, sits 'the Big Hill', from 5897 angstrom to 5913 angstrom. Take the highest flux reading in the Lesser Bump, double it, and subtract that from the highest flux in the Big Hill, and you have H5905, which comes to -13.0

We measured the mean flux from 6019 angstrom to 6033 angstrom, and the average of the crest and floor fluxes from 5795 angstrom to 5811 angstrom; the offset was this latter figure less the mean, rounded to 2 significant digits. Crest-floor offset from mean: 0.39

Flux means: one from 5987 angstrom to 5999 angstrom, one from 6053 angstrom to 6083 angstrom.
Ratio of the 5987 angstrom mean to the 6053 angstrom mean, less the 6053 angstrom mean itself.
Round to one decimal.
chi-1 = -11.8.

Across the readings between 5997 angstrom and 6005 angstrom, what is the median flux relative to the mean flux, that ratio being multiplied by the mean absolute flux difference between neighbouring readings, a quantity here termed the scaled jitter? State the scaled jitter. 0.17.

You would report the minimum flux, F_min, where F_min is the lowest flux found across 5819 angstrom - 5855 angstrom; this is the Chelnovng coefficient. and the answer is 12.4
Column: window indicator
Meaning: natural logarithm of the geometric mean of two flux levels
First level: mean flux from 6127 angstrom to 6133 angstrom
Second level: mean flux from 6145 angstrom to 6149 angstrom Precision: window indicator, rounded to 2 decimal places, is 2.53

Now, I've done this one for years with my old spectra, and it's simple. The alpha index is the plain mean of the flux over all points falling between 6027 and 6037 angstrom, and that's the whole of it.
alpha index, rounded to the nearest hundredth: 12.94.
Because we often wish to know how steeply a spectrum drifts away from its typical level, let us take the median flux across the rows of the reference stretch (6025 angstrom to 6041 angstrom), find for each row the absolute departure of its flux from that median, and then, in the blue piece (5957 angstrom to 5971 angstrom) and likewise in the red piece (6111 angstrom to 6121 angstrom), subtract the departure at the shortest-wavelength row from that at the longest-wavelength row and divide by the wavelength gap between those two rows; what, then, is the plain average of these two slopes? 0.03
